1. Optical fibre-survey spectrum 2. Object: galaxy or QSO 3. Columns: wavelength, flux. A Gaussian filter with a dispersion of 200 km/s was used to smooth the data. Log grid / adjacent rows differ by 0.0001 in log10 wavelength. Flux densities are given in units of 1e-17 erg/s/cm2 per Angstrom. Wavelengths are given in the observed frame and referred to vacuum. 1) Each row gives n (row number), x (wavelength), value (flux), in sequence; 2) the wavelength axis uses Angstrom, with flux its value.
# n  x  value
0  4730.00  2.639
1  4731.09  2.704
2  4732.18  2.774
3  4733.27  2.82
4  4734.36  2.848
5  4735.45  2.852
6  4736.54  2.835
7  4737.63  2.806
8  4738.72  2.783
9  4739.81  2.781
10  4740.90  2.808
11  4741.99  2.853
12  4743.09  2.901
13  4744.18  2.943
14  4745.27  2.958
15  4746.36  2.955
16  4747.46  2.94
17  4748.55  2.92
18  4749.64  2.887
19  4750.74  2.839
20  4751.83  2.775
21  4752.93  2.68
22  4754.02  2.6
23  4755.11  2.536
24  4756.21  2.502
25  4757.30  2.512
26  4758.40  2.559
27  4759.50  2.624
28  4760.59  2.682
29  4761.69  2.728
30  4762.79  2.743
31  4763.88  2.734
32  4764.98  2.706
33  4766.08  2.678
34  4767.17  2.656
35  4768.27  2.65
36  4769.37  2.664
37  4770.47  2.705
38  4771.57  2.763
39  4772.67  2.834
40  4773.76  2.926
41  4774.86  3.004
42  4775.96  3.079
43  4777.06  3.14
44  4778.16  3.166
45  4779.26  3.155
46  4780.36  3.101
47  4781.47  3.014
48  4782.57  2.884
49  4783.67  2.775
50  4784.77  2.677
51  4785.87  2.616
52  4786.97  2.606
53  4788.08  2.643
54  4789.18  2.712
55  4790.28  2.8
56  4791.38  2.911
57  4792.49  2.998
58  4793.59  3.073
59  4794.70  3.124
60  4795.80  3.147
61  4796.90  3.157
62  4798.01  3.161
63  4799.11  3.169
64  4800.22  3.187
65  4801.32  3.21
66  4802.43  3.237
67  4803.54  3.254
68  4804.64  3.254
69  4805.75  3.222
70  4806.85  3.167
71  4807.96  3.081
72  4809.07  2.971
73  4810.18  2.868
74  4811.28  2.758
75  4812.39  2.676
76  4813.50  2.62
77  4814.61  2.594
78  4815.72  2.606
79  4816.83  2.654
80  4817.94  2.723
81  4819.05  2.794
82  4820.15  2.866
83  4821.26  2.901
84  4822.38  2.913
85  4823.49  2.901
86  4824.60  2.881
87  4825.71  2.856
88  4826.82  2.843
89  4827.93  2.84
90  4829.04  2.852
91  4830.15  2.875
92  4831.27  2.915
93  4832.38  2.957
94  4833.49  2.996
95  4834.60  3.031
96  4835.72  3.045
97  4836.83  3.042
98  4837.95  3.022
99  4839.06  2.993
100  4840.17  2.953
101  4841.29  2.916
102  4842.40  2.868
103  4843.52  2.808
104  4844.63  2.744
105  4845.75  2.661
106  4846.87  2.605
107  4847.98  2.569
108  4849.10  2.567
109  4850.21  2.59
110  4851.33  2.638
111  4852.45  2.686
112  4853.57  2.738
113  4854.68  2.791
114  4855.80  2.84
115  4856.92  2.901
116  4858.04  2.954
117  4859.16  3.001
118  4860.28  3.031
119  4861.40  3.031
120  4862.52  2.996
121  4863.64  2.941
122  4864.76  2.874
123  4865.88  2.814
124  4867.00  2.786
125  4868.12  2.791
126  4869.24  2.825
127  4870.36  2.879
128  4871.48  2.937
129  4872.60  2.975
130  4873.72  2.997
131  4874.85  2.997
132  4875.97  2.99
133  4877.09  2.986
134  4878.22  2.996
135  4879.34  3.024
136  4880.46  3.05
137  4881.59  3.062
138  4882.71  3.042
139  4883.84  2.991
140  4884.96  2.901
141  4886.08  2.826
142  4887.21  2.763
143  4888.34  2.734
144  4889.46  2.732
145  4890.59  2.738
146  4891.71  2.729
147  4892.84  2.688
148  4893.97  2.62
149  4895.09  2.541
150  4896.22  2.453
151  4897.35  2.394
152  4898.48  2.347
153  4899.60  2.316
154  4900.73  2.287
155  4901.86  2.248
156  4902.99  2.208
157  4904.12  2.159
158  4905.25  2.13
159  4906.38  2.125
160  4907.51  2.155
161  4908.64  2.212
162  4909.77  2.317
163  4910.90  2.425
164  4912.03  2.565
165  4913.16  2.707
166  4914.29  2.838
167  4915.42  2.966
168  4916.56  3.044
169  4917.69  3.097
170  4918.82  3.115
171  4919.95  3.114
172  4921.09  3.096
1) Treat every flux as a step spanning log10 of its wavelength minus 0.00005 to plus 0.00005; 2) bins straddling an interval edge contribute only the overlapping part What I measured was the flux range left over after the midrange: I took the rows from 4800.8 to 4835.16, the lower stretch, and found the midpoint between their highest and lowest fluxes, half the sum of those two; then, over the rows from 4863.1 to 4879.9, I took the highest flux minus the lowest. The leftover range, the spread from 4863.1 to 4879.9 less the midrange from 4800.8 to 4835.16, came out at -2.7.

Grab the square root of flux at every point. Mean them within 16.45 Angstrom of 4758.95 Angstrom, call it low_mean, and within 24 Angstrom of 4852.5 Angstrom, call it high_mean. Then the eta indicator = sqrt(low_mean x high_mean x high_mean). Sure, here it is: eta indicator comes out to 2.18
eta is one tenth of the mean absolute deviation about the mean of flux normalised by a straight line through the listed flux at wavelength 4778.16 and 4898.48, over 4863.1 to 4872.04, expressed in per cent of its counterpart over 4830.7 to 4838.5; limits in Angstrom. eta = 11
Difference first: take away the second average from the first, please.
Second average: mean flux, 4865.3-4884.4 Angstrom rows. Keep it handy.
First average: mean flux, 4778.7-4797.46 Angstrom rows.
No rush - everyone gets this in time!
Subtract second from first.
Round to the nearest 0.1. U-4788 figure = 0.0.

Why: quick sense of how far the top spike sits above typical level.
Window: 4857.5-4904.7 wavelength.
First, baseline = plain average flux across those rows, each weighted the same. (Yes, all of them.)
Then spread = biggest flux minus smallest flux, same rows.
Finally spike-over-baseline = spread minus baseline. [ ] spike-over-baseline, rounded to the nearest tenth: -1.9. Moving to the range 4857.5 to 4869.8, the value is -2.7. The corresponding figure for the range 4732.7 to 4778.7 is -2.1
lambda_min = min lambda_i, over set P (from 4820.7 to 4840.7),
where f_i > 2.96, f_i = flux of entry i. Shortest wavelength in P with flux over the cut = 4833.49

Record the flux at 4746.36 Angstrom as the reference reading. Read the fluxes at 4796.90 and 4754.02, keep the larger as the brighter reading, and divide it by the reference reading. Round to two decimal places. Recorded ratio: 1.07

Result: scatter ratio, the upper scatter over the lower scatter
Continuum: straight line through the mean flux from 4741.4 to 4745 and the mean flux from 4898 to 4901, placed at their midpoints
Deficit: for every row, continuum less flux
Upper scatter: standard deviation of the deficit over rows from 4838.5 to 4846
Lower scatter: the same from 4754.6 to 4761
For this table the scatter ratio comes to 1.4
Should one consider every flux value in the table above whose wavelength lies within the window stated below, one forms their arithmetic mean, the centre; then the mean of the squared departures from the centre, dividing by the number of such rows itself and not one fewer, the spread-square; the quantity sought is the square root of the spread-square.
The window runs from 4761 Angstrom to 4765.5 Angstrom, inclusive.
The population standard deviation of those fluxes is 0.014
